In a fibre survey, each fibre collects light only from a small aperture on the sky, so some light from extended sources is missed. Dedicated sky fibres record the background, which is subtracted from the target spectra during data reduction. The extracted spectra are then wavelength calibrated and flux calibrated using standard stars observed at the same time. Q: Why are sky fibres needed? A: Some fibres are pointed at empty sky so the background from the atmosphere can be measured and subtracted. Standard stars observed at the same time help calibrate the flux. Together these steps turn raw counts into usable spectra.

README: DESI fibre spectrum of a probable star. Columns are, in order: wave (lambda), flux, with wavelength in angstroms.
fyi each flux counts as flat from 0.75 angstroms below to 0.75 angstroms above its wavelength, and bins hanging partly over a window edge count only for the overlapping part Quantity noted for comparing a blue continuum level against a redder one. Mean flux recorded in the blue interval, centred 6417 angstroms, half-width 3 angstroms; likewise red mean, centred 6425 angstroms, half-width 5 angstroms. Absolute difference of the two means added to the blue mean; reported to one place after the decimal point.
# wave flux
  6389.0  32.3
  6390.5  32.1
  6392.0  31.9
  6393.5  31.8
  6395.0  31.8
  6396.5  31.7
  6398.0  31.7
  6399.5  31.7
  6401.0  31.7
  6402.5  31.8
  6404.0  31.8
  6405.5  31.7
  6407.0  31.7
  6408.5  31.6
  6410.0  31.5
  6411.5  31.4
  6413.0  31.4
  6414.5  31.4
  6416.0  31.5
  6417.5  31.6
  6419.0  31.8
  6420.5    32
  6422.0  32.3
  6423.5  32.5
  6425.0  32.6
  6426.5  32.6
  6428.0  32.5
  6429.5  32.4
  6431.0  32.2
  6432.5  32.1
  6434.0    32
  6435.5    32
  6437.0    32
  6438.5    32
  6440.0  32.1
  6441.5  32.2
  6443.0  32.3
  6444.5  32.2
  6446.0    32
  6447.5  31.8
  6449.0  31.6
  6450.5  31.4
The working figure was 32.4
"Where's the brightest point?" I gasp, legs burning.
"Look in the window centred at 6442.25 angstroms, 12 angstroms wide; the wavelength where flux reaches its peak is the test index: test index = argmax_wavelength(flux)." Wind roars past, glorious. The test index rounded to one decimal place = 6443.0 angstroms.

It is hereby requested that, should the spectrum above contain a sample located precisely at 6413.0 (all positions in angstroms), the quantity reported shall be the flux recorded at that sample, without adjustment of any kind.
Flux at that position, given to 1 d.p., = 31.4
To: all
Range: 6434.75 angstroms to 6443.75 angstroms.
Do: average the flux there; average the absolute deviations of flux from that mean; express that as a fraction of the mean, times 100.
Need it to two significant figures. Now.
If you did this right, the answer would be 0.31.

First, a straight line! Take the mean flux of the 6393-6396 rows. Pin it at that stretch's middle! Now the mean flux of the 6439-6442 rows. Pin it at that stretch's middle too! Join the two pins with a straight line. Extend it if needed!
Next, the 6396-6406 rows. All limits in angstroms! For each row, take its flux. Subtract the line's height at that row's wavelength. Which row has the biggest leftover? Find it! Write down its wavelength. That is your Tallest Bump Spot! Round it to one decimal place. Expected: 6402.5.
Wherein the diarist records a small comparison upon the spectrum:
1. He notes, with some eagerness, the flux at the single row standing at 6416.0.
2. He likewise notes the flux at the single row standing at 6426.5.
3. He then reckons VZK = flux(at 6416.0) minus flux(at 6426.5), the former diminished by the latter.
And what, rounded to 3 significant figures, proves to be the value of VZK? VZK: -1.10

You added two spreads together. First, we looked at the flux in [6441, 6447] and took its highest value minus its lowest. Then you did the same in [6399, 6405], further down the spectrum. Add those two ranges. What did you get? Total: 0.40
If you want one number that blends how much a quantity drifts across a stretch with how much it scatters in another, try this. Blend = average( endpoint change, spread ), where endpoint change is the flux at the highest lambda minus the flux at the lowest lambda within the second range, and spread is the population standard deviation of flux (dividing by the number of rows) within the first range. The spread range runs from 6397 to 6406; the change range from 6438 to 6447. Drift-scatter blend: 0.0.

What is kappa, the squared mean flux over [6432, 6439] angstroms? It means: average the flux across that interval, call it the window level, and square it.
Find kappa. 1025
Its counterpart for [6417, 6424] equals 1027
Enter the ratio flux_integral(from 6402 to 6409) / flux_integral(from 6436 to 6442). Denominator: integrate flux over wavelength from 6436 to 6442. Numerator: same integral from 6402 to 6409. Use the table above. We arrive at 1.2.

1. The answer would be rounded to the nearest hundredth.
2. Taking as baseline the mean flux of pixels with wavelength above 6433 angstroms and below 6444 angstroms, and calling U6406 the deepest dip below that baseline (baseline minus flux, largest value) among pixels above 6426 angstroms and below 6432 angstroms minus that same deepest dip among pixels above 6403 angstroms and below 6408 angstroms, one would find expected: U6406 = -0.50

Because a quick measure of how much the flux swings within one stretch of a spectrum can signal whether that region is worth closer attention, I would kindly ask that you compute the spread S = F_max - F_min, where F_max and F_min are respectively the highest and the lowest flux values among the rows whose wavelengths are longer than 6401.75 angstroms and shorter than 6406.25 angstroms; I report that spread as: 0.10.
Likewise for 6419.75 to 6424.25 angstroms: 0.50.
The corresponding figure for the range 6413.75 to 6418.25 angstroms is 0.20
